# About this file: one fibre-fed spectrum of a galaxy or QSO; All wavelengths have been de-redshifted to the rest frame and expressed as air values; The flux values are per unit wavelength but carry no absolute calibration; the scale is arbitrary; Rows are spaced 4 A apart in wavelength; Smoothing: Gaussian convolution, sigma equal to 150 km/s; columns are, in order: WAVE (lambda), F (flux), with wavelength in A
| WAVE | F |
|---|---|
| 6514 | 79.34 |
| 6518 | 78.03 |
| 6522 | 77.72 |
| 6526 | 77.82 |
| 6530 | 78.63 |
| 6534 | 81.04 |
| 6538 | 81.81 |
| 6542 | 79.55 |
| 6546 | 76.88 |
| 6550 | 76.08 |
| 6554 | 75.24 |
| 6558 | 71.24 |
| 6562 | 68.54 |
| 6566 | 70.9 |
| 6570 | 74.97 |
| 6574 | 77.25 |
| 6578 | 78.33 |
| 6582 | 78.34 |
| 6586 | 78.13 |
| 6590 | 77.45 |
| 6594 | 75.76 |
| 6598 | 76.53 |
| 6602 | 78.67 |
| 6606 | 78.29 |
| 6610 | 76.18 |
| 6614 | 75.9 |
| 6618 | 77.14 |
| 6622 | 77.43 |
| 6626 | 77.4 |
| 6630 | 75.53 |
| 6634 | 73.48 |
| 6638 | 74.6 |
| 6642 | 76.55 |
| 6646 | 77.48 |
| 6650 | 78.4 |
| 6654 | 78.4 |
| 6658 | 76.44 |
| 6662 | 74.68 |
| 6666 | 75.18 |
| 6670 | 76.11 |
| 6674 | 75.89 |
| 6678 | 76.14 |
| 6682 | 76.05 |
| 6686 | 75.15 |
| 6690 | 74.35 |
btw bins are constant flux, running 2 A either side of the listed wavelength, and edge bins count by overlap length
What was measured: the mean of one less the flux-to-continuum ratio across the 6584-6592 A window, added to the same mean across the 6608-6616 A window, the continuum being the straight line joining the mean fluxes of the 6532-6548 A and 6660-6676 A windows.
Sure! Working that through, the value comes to 0.022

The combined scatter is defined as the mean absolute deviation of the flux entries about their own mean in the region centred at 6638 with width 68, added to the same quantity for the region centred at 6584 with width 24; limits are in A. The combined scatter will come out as 1.9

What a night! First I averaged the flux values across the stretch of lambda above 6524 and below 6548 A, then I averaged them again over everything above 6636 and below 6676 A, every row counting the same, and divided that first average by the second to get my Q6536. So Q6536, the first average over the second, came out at 1.04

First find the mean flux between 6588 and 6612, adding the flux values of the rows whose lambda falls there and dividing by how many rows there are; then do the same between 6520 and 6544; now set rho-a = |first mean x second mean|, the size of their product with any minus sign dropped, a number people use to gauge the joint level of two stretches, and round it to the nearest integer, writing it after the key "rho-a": 6128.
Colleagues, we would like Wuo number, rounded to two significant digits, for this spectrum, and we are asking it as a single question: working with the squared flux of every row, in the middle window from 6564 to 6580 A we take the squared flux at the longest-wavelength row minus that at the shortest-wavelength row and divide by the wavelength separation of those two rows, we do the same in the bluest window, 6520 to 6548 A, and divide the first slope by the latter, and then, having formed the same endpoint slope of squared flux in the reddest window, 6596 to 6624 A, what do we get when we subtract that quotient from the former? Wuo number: 23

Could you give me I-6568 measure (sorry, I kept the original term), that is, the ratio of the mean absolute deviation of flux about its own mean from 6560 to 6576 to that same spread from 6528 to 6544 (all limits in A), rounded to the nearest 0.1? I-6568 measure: 2.7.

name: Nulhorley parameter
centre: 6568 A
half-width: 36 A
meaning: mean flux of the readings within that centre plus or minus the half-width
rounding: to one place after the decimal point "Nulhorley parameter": 76.5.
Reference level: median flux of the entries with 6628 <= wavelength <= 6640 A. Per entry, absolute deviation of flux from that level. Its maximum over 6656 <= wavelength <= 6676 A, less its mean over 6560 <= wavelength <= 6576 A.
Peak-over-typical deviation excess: -1.4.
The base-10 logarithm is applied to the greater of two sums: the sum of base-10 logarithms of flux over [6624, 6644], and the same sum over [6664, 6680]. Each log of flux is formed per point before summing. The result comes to 0.97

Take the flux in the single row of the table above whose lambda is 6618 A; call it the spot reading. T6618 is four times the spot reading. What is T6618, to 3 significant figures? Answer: 309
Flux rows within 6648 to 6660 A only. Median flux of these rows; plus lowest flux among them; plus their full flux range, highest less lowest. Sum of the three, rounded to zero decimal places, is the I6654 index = 157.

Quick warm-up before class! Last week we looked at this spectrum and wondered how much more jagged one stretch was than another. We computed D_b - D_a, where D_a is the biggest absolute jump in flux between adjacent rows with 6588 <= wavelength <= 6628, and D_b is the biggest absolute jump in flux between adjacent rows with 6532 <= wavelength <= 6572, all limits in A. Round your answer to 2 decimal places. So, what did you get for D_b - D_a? 1.93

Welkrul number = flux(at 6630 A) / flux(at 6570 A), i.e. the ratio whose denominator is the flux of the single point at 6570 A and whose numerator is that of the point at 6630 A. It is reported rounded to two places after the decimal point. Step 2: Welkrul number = 1.01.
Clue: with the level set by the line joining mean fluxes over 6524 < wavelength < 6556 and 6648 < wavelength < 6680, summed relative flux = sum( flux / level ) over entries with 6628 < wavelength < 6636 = 1.94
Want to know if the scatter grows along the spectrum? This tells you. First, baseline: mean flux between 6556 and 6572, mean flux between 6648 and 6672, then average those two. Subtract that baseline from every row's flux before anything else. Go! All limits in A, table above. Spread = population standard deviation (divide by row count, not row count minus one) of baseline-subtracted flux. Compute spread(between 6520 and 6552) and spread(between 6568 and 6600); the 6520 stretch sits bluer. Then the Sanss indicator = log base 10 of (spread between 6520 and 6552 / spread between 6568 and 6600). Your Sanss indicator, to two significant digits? 0.20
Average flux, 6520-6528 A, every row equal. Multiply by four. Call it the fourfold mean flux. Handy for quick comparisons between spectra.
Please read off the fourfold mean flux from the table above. 311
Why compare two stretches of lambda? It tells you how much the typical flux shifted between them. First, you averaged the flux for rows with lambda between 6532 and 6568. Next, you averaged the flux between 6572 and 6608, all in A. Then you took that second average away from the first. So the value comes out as -1.9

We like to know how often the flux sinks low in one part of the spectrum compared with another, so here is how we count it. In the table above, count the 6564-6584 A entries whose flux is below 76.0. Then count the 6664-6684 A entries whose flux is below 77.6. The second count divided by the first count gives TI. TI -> 2.5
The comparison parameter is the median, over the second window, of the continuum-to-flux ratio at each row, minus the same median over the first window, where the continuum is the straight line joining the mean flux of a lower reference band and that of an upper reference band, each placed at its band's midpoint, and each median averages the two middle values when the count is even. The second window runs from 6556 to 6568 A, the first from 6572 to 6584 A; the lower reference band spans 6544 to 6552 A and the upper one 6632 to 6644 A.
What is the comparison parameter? 0.10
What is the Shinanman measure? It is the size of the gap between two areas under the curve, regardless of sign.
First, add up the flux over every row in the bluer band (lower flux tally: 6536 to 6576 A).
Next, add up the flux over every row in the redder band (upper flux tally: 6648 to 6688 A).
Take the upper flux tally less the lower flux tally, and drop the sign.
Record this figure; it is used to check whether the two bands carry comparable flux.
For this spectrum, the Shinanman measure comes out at 10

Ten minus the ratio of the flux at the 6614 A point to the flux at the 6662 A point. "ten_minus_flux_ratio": 8.98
